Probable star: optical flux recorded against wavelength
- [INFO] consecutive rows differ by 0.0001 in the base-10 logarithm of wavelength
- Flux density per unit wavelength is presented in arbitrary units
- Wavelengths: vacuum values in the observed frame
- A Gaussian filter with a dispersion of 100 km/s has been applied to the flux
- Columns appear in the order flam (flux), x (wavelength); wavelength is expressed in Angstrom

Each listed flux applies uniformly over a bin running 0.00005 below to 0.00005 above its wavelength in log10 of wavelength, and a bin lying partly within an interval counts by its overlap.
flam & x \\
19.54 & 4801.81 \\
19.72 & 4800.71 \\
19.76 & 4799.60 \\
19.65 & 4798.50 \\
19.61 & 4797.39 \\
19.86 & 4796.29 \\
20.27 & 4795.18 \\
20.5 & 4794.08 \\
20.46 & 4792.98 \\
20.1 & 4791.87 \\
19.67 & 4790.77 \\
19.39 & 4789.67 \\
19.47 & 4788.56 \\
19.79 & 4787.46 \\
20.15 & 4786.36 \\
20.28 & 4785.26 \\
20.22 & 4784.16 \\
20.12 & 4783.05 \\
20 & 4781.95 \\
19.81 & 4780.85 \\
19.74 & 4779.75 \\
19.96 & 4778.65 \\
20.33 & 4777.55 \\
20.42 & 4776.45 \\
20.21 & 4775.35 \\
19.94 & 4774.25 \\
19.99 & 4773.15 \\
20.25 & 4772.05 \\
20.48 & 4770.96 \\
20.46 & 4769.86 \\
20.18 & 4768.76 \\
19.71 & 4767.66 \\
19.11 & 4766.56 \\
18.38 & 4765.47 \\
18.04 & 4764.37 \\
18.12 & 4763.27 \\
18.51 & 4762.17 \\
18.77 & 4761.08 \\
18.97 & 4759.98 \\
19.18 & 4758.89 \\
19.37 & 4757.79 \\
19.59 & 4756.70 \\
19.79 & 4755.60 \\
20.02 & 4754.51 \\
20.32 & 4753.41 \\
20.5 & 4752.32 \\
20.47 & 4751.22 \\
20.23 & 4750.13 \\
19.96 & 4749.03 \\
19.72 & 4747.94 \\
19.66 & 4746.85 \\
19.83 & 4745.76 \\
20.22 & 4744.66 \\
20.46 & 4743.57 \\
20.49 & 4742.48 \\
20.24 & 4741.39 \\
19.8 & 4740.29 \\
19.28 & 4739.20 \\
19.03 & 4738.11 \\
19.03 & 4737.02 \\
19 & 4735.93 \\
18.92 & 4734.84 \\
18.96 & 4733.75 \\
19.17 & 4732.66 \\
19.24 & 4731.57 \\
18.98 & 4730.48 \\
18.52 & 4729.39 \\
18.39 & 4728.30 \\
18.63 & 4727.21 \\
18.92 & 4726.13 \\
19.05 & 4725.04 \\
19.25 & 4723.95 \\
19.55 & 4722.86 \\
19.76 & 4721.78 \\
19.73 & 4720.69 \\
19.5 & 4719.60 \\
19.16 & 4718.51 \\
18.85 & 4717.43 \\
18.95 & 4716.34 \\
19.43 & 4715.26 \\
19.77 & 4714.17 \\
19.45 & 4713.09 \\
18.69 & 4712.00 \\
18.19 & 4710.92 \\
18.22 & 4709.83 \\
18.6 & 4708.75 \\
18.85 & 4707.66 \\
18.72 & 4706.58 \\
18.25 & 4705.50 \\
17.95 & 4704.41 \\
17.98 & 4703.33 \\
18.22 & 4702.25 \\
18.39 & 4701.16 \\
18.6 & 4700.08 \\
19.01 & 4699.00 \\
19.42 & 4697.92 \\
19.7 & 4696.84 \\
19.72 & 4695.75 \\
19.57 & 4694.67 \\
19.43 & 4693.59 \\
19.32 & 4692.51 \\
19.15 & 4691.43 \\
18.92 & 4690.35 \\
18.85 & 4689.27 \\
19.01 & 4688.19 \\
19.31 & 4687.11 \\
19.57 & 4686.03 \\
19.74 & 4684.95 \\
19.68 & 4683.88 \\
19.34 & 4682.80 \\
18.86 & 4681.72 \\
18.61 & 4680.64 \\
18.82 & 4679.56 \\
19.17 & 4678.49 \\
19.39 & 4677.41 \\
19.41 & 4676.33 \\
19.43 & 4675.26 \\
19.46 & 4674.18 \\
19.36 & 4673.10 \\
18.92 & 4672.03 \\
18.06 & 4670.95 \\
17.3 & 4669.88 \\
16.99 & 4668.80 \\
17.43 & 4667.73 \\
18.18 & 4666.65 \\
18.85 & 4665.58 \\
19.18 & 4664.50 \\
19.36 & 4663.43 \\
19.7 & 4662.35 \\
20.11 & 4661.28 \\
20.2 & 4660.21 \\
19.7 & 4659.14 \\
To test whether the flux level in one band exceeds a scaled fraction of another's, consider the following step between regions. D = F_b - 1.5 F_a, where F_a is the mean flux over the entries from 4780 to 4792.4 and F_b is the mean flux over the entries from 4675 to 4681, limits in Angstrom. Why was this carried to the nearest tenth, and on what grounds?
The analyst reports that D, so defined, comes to -10.7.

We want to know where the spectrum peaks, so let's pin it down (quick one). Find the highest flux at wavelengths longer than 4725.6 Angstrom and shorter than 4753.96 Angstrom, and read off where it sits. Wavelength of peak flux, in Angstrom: 4752.32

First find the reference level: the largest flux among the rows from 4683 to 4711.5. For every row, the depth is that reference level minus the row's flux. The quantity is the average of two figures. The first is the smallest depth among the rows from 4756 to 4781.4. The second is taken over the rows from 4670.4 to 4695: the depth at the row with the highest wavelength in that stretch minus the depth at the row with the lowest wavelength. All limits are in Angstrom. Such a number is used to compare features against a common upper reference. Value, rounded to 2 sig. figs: -1.1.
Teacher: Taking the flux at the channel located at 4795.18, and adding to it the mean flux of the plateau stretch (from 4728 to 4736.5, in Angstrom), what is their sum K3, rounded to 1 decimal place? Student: 39.2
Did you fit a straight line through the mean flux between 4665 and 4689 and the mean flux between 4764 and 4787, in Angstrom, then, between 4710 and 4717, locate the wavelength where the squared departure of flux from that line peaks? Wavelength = 4710.92 Angstrom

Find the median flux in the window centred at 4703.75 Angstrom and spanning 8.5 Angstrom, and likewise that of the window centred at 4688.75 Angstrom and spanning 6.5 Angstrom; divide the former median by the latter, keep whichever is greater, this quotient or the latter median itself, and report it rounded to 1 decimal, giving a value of 19.1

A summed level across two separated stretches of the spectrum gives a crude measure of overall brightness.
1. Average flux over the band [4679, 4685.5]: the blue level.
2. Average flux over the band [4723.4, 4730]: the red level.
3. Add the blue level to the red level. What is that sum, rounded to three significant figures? 38.0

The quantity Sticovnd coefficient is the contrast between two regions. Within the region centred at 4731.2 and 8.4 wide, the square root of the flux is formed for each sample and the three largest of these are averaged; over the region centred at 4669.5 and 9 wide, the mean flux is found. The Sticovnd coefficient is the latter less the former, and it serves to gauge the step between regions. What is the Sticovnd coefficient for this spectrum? 13.8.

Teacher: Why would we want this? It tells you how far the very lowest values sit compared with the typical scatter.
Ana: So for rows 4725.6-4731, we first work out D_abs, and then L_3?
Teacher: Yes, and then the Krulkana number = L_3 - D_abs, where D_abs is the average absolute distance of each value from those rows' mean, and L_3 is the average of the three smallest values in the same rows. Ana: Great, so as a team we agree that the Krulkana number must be 18.3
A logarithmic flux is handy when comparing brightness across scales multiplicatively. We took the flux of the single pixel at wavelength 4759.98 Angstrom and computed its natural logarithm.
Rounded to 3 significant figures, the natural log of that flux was 2.94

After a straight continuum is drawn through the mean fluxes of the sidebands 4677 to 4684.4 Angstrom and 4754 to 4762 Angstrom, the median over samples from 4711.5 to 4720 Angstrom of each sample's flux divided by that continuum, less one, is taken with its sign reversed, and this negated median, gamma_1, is -0.003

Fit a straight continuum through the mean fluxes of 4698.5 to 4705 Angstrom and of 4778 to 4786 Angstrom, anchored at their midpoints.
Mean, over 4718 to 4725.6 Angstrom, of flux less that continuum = 0.7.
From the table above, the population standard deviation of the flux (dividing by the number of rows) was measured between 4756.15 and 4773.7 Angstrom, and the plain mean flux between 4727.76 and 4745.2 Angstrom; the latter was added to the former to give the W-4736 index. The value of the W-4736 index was 20.1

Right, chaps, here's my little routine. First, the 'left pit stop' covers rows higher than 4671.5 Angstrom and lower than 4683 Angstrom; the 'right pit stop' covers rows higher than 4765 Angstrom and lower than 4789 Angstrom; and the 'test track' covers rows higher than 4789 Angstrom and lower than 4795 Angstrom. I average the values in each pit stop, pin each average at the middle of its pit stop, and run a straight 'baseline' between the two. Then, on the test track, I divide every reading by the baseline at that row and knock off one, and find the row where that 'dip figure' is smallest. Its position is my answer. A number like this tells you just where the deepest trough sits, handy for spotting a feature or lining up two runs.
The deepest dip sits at 4789.67 Angstrom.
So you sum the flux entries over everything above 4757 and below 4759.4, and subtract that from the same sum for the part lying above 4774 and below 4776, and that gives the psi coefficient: 1.6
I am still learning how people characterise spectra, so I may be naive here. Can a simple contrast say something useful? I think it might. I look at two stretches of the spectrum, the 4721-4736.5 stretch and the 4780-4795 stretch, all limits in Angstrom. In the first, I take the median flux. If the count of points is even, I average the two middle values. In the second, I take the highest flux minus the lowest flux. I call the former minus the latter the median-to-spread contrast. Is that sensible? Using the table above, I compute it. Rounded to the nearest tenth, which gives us 17.9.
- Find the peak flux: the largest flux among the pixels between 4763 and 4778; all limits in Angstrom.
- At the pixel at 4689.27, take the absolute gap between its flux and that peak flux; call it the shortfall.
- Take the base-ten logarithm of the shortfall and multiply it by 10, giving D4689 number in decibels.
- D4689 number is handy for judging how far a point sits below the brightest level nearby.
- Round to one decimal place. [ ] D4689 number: 2.1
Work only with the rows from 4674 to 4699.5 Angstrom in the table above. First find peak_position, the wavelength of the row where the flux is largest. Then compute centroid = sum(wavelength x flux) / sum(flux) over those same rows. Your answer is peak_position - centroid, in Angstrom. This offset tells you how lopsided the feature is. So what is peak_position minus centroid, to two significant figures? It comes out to -1.6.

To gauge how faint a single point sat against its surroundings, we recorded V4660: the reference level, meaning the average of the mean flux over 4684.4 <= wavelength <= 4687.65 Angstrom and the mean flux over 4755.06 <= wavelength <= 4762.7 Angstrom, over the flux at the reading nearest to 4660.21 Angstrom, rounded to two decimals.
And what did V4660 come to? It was 0.96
